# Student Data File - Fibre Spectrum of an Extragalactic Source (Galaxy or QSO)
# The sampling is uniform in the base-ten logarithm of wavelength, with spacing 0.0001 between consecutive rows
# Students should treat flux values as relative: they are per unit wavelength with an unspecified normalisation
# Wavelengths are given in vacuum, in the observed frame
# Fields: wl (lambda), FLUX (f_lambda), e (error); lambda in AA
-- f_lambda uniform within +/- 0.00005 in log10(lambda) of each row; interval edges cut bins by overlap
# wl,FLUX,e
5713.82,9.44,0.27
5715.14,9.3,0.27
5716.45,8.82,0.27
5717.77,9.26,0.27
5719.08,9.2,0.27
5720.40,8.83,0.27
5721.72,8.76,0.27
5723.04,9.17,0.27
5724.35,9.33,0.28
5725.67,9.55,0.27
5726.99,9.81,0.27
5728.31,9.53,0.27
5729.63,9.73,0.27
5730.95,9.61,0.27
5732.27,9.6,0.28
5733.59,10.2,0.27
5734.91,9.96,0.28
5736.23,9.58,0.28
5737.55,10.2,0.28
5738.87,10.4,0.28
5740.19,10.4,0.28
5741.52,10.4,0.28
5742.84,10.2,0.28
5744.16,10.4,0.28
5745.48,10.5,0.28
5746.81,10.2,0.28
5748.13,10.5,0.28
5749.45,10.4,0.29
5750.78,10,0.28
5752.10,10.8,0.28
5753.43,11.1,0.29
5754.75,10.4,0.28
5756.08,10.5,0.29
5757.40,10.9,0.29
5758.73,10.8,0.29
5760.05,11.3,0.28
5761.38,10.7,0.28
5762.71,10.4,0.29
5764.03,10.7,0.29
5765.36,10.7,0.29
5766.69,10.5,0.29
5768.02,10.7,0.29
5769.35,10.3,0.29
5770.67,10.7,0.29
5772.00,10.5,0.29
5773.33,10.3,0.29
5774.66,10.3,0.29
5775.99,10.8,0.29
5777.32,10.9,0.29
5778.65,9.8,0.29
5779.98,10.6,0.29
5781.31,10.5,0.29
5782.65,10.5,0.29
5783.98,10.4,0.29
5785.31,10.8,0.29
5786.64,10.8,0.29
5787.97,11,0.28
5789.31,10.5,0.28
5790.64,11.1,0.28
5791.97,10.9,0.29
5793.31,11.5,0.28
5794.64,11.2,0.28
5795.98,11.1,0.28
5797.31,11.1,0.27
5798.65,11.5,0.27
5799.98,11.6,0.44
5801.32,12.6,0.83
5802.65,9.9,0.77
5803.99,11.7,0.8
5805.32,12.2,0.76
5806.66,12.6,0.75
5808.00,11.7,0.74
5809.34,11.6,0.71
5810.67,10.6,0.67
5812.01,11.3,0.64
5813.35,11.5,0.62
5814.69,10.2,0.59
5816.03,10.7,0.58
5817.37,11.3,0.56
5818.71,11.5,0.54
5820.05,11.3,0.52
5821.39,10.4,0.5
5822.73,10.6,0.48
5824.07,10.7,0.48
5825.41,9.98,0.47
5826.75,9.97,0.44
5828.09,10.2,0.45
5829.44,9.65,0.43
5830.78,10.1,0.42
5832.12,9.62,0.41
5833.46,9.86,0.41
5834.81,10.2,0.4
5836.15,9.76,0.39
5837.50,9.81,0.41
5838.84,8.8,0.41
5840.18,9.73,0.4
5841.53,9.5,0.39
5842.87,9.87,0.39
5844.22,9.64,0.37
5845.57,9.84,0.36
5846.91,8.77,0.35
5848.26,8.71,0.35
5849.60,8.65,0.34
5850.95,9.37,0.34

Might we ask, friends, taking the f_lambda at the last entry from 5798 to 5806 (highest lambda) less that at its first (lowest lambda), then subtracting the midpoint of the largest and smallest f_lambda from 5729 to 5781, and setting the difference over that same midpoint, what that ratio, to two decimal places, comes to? -0.93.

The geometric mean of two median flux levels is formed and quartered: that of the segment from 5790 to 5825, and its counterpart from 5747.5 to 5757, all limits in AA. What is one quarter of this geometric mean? 2.72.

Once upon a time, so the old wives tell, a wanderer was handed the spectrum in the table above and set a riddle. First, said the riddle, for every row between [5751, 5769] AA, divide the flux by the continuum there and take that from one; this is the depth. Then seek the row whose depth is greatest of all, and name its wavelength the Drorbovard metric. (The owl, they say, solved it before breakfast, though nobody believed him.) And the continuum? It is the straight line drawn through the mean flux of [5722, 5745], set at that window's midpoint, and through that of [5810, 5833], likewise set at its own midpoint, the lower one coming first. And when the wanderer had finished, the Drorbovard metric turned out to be 5762.71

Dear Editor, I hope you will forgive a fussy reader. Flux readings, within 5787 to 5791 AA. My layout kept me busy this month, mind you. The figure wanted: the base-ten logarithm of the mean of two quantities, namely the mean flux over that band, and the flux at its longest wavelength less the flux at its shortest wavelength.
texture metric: 0.74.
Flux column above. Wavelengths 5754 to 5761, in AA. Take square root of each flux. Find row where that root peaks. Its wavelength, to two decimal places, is 5760.05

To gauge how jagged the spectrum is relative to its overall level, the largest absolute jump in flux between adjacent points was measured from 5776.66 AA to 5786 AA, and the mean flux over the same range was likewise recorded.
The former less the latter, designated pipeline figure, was -9.4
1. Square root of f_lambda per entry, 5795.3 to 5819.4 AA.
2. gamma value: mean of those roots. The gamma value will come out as 3.37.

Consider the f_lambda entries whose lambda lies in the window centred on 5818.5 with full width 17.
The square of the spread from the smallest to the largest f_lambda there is 2.3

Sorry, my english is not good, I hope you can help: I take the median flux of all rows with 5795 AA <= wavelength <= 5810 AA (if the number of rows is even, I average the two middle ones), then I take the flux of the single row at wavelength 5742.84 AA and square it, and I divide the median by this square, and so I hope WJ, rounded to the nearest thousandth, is 0.111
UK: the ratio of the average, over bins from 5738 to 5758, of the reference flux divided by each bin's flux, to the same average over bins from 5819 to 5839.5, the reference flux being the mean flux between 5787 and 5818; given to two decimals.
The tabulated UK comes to 0.96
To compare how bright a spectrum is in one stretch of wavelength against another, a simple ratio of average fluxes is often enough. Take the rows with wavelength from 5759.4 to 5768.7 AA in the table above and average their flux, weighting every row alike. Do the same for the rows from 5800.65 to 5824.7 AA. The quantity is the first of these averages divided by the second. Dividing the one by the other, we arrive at 0.95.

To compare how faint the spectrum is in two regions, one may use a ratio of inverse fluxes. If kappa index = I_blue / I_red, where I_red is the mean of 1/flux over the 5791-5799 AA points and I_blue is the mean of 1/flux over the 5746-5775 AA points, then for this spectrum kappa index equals 1.06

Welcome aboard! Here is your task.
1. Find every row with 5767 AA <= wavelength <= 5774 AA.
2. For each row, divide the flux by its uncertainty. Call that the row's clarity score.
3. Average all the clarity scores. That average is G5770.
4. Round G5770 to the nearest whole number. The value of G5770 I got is 36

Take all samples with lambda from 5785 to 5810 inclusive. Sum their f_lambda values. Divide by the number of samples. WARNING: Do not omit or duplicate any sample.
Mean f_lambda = 11.3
